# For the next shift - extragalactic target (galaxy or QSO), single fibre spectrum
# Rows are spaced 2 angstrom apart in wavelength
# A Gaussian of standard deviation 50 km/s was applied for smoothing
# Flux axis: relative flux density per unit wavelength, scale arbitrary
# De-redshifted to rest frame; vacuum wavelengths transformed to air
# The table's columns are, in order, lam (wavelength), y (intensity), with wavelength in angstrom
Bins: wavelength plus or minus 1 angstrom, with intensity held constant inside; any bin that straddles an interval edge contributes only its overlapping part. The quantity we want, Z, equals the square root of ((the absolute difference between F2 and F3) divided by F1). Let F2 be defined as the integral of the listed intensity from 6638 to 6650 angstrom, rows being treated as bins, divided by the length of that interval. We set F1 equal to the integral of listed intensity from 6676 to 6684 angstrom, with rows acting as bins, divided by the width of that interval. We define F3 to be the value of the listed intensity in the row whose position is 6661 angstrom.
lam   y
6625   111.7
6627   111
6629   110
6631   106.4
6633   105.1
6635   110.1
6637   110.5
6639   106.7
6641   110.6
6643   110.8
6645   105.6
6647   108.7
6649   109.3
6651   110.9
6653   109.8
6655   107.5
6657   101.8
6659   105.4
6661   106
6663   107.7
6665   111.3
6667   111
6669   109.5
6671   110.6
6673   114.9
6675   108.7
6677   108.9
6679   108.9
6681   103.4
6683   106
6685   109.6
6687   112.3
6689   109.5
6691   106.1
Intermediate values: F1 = 107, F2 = 109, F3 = 106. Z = 0.16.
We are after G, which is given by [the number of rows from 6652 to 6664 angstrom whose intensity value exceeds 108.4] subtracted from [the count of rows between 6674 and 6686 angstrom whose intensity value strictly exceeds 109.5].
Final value 0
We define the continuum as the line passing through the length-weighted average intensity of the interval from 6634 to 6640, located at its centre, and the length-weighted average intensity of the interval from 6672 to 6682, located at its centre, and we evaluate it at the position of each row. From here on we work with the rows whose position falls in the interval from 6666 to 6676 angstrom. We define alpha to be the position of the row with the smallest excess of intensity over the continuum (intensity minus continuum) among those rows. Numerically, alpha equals 6675 angstrom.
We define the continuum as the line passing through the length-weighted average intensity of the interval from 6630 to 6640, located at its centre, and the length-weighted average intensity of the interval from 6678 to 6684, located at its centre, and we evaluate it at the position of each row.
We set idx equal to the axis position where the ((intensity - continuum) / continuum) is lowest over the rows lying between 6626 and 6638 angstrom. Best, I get 6633 angstrom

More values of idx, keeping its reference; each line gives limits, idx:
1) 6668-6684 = 6681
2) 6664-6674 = 6669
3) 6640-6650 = 6645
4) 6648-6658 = 6657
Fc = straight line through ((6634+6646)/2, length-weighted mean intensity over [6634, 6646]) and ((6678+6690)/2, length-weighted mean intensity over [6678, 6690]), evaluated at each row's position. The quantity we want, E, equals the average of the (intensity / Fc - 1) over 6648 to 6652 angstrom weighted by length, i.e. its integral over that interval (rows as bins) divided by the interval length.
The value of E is 0.011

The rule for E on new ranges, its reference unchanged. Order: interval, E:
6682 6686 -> -0.004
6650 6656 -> 0.005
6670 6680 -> 0.018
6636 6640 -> -0.004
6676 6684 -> -0.014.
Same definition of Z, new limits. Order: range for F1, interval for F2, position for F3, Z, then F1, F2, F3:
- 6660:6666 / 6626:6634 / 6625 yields 0.18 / 108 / 108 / 111.7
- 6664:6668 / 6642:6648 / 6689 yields 0.10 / 111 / 108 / 109.5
